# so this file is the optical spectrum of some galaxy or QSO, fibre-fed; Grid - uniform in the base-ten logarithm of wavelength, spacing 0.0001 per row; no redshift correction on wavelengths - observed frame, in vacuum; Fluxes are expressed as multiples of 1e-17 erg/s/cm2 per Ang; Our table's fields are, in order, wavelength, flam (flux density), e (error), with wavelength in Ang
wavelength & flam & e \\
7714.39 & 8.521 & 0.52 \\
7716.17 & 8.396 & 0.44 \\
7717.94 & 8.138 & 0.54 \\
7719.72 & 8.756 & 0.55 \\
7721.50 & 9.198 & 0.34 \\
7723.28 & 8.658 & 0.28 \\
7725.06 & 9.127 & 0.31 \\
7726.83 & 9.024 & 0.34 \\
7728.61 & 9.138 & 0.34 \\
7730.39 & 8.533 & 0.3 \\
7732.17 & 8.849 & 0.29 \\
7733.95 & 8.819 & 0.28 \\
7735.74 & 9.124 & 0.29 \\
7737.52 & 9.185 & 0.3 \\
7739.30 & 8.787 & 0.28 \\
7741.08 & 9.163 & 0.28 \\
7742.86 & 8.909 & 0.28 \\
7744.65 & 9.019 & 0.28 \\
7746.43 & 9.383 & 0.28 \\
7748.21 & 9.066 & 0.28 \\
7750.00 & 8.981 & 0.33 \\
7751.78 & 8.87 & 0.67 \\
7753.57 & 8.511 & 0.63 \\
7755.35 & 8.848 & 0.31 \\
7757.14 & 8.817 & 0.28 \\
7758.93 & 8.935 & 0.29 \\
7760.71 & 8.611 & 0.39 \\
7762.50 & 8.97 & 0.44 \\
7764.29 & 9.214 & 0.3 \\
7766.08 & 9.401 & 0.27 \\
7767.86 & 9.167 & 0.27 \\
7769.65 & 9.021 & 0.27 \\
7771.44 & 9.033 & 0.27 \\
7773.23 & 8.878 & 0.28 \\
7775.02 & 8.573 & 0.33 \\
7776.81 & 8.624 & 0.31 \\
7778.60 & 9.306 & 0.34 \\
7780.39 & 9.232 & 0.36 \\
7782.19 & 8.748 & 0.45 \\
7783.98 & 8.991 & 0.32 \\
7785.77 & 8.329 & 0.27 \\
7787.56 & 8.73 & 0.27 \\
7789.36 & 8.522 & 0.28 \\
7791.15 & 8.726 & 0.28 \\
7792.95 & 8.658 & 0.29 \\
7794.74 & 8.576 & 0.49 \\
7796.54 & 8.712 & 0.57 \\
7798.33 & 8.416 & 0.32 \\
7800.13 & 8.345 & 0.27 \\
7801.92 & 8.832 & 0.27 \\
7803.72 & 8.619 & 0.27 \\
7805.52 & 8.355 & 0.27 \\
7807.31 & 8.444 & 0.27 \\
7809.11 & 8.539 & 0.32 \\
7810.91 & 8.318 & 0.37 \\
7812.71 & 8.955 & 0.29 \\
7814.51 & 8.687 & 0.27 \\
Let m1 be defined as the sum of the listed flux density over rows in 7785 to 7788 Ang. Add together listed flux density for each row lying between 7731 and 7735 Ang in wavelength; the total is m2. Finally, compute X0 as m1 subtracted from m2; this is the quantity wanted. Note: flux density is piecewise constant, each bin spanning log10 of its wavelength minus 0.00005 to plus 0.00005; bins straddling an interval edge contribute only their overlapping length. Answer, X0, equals 0.6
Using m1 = 17.1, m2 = 17.7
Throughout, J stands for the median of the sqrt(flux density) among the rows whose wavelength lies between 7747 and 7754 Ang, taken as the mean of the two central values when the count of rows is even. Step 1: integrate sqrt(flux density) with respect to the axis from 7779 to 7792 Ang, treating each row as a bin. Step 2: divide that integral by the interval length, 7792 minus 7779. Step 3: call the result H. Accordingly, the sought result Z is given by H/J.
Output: 0.99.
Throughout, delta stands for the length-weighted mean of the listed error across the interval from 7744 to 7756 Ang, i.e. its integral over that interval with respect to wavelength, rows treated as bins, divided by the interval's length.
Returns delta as 0.40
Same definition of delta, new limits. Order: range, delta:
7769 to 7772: 0.27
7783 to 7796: 0.32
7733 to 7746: 0.28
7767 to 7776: 0.28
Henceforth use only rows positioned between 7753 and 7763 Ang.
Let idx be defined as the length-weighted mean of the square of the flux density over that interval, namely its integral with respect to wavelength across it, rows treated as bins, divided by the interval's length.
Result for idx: 77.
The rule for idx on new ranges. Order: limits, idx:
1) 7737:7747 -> 82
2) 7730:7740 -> 79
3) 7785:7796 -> 74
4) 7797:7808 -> 73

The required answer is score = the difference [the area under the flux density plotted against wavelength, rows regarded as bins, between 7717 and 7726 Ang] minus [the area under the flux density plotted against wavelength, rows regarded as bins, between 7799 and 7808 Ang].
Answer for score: 2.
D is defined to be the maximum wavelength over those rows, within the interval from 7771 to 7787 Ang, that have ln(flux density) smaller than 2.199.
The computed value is 7785.77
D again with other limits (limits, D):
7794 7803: 7801.92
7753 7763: 7762.50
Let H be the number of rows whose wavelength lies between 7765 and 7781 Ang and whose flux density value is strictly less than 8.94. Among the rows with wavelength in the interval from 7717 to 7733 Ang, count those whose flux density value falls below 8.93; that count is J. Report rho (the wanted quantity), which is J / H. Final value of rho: 1.7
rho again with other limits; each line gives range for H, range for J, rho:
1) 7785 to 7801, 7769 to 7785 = 0.4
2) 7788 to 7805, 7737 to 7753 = 0.3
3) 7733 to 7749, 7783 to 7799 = 2.7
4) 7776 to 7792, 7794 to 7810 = 1.5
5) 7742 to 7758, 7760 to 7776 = 0.6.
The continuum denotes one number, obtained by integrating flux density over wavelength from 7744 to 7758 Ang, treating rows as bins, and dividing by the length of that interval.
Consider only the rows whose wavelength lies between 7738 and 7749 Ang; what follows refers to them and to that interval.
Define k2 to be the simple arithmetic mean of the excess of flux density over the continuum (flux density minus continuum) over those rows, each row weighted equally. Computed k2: 0.12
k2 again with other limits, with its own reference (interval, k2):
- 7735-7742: 0.13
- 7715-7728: -0.18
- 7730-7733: -0.25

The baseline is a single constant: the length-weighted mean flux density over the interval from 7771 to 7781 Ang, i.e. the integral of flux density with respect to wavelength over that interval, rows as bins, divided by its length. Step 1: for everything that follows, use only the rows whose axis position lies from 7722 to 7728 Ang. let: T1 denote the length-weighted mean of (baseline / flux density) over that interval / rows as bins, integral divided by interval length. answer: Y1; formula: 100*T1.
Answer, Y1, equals 100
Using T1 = 1.00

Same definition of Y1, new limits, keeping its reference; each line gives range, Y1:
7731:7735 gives 101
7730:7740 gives 100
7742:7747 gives 98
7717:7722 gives 103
